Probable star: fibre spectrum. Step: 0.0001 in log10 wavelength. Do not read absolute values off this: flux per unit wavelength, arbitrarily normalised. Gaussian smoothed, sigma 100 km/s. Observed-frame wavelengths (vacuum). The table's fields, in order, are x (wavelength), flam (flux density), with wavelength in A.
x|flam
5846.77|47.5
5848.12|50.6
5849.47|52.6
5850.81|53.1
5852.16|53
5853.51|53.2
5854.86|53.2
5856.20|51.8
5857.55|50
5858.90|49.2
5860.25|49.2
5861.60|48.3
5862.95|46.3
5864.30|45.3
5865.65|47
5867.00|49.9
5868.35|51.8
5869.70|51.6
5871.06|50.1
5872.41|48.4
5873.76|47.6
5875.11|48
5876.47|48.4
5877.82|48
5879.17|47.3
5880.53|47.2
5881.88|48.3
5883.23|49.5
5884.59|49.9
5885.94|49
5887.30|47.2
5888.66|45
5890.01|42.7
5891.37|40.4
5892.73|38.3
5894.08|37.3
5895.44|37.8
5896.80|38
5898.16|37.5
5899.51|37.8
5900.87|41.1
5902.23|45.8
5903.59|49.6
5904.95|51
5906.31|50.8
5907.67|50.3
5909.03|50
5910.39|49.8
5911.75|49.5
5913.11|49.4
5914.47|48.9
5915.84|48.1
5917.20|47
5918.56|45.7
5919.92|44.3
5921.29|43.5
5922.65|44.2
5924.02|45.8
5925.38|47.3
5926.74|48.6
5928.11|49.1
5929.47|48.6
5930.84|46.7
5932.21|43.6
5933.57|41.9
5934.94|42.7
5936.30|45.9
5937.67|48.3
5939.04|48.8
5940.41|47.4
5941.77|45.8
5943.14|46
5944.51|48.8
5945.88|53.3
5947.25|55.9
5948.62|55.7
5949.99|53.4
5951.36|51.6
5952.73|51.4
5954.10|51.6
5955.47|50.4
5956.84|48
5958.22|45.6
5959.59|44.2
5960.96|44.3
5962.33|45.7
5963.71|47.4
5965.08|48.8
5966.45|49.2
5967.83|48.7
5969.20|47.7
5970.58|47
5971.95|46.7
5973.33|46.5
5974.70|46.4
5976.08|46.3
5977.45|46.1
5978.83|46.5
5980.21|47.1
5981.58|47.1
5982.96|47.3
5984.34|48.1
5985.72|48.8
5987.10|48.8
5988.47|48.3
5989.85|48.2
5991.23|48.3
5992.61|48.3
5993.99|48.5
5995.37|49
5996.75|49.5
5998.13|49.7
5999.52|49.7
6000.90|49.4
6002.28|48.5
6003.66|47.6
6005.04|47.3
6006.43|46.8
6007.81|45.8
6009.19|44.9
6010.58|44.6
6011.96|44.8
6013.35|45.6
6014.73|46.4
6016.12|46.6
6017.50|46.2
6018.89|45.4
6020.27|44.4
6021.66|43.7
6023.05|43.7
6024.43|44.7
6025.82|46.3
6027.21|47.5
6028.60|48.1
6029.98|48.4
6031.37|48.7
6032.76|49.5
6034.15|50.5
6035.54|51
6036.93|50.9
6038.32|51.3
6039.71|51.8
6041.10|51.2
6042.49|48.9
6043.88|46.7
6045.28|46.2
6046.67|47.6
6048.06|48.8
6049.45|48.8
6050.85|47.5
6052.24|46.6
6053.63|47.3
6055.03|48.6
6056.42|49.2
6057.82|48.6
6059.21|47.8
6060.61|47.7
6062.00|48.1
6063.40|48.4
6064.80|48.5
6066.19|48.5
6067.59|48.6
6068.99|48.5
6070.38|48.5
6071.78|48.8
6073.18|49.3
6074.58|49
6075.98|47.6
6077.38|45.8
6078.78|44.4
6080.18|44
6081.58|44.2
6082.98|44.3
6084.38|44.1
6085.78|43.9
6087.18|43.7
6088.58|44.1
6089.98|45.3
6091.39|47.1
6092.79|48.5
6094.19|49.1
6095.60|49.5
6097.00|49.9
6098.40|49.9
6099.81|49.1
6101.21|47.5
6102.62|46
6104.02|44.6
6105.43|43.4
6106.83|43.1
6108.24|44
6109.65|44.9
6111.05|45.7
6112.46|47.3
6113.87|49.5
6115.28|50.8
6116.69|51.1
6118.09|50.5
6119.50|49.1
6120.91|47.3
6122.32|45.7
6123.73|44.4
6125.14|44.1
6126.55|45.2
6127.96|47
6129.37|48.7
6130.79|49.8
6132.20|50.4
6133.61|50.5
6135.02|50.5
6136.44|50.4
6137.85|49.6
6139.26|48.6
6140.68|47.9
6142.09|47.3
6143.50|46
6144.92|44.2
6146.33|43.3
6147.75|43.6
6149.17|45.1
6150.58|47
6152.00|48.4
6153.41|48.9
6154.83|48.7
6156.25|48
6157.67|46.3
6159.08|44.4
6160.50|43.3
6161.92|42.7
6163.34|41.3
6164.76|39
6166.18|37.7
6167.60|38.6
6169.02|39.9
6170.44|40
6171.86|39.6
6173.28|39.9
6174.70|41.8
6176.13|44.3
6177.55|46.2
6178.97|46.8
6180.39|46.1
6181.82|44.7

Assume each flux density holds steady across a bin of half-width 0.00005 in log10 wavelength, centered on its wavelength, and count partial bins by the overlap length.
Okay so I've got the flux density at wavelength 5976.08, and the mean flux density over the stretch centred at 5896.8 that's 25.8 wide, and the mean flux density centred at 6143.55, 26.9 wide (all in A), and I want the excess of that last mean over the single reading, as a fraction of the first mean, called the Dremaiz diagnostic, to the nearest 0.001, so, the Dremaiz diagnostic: 0.034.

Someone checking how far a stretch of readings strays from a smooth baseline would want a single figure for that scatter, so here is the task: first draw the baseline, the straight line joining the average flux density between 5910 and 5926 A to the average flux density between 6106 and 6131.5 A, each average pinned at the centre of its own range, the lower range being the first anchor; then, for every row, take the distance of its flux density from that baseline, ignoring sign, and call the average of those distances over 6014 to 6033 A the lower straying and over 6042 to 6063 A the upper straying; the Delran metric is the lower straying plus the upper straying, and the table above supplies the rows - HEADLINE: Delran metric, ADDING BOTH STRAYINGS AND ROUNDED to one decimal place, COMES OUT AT 2.7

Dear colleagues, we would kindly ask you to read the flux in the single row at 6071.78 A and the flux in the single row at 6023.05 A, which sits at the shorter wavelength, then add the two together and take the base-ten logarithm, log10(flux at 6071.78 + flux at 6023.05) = 1.97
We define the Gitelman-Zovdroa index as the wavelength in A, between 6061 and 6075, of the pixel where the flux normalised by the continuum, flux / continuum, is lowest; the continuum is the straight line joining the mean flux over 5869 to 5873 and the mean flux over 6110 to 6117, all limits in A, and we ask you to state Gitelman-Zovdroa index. 6062.00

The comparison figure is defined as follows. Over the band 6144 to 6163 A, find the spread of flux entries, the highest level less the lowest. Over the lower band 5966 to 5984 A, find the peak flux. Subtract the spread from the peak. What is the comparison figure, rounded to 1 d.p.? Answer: 43.0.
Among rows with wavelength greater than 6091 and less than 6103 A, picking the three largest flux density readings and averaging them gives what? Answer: 49.8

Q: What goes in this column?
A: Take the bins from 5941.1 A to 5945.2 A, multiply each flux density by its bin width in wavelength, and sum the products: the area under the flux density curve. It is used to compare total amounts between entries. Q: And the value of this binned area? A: 192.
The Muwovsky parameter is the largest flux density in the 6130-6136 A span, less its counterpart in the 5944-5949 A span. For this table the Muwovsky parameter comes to -5.4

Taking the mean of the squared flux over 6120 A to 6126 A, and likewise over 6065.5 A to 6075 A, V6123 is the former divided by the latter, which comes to 0.87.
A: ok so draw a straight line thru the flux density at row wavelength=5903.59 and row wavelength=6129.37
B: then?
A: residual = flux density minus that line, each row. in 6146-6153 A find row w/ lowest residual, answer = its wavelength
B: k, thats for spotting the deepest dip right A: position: 6146.33 A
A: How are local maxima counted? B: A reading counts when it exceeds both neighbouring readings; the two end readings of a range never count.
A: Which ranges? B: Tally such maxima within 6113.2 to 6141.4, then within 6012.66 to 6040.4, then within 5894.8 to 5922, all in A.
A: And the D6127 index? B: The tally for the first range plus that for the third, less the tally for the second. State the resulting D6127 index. 1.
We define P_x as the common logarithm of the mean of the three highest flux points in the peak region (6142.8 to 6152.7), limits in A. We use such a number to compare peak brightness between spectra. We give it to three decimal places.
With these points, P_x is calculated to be 1.673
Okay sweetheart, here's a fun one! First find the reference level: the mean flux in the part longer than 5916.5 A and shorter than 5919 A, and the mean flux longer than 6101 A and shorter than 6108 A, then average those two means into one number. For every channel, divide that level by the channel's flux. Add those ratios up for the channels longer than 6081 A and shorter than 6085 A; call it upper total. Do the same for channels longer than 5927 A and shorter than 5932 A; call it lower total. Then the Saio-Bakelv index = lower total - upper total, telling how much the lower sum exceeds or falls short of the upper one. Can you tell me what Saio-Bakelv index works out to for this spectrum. -0.25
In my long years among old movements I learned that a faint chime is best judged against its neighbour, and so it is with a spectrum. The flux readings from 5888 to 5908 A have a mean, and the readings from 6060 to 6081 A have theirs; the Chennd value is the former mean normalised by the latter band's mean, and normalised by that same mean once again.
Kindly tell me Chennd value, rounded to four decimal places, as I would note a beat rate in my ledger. 0.0188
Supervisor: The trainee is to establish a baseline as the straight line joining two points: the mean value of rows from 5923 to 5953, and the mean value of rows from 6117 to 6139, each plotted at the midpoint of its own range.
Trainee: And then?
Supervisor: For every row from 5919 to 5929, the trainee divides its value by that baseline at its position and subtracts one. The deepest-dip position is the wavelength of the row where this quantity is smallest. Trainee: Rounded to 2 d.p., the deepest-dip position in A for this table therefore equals 5921.29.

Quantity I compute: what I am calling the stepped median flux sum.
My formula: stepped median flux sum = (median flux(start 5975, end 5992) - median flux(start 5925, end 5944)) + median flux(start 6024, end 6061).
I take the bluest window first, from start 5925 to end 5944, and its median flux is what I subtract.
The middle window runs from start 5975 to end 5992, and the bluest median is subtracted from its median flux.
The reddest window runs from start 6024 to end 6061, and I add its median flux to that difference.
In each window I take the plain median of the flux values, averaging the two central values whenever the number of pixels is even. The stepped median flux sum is 49.3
